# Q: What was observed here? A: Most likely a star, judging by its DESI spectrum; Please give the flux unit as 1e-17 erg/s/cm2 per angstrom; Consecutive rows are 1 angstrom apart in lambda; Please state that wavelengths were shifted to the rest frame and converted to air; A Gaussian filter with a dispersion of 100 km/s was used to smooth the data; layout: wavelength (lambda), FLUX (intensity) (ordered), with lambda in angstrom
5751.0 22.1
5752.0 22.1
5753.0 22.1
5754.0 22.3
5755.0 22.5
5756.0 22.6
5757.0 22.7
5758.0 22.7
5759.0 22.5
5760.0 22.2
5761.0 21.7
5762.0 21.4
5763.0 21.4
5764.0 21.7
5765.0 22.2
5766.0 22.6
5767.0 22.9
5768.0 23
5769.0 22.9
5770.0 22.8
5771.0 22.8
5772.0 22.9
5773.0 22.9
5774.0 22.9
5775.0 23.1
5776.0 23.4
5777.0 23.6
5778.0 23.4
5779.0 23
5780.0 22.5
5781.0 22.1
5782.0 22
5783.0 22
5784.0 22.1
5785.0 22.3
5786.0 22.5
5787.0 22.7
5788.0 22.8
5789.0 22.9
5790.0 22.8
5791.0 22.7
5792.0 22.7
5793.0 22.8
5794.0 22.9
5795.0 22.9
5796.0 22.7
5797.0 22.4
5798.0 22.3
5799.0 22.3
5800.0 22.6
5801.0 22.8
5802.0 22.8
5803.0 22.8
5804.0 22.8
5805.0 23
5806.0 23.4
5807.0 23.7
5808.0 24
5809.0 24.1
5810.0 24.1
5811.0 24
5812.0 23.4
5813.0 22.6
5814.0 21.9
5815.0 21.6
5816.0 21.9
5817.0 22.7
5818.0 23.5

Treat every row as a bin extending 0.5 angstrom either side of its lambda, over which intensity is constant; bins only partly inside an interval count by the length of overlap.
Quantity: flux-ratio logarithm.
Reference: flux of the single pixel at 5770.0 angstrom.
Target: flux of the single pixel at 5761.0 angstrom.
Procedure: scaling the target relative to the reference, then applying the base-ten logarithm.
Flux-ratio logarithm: -0.021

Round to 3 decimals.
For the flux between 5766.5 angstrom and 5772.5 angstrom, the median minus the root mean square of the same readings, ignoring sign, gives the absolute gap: 0.017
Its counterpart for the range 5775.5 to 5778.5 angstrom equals 0.067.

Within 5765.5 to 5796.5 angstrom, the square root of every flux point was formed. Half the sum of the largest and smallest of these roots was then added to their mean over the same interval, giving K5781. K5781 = 9.54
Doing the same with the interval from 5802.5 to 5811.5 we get 9.69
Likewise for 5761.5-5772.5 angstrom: 9.45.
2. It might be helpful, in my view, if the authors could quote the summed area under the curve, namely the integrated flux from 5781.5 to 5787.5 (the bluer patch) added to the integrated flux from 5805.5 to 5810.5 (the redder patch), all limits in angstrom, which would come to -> 253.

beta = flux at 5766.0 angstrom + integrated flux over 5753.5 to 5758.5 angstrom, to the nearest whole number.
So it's 135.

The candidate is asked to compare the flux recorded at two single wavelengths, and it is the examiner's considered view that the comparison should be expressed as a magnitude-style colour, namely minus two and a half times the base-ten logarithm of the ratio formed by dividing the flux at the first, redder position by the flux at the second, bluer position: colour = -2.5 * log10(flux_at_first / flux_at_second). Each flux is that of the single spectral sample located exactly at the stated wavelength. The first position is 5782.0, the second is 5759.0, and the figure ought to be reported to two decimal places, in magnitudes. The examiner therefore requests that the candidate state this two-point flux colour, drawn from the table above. 0.02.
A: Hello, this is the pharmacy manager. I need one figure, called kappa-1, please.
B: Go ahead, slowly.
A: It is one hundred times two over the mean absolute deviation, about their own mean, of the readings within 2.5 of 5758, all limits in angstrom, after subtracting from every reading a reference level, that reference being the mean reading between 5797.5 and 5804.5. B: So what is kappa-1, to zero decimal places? 1316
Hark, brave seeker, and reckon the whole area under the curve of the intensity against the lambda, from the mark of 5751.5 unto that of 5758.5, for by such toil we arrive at 157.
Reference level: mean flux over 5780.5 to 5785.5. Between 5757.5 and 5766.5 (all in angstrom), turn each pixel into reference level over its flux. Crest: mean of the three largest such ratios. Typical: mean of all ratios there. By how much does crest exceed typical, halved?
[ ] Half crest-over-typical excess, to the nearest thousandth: 0.012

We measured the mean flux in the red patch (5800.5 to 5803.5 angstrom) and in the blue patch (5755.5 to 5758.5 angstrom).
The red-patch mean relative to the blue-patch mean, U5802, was 1.01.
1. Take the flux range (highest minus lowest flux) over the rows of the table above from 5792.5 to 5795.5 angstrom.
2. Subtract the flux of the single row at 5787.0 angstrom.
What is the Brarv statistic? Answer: -22.6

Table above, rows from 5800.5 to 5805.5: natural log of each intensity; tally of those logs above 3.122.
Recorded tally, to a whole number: 5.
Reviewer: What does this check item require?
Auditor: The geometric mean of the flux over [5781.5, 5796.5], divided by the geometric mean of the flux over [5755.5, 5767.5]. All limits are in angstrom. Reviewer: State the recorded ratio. 1.02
